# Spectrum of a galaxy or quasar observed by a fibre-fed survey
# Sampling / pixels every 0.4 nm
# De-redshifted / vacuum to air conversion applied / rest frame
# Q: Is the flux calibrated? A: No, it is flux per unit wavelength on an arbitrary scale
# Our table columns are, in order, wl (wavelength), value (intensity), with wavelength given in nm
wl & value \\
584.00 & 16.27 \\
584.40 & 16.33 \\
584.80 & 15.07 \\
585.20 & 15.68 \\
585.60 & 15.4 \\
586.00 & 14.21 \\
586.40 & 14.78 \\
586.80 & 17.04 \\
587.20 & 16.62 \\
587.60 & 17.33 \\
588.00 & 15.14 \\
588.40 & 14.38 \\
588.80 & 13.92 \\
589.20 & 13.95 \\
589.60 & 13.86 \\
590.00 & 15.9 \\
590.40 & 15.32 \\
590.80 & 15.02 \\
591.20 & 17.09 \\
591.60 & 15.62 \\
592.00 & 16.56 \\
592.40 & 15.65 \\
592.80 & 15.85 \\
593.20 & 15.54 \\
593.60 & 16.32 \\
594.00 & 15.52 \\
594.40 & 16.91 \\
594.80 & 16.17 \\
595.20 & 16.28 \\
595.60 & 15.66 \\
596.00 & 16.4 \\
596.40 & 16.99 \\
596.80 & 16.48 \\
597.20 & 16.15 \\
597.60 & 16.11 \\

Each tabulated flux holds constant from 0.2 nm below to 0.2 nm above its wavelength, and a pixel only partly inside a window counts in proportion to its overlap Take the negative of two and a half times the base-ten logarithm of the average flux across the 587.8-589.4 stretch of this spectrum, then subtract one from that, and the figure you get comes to -3.89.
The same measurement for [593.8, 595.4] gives -4.03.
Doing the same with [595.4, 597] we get -4.04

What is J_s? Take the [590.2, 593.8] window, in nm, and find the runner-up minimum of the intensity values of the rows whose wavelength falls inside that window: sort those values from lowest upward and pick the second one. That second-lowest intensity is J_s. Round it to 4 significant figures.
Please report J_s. 15.32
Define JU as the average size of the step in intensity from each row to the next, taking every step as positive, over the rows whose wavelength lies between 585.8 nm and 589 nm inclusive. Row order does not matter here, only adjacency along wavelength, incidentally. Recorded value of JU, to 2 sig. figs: 1.1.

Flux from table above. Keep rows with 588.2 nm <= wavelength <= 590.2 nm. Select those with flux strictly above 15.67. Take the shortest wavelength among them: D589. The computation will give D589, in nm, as 590.00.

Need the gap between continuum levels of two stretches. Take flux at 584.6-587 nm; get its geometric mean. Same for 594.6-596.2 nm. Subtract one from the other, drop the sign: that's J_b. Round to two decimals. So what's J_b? 0.79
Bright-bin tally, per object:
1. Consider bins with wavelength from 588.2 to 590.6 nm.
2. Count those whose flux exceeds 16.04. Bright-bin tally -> 0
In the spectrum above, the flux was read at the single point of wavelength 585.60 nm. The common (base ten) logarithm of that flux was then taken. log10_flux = 1.19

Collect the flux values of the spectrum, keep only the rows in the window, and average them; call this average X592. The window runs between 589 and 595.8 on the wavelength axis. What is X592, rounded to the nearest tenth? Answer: 15.7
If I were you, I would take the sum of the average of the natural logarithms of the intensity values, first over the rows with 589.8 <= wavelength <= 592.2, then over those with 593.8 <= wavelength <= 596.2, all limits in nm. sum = 5.55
